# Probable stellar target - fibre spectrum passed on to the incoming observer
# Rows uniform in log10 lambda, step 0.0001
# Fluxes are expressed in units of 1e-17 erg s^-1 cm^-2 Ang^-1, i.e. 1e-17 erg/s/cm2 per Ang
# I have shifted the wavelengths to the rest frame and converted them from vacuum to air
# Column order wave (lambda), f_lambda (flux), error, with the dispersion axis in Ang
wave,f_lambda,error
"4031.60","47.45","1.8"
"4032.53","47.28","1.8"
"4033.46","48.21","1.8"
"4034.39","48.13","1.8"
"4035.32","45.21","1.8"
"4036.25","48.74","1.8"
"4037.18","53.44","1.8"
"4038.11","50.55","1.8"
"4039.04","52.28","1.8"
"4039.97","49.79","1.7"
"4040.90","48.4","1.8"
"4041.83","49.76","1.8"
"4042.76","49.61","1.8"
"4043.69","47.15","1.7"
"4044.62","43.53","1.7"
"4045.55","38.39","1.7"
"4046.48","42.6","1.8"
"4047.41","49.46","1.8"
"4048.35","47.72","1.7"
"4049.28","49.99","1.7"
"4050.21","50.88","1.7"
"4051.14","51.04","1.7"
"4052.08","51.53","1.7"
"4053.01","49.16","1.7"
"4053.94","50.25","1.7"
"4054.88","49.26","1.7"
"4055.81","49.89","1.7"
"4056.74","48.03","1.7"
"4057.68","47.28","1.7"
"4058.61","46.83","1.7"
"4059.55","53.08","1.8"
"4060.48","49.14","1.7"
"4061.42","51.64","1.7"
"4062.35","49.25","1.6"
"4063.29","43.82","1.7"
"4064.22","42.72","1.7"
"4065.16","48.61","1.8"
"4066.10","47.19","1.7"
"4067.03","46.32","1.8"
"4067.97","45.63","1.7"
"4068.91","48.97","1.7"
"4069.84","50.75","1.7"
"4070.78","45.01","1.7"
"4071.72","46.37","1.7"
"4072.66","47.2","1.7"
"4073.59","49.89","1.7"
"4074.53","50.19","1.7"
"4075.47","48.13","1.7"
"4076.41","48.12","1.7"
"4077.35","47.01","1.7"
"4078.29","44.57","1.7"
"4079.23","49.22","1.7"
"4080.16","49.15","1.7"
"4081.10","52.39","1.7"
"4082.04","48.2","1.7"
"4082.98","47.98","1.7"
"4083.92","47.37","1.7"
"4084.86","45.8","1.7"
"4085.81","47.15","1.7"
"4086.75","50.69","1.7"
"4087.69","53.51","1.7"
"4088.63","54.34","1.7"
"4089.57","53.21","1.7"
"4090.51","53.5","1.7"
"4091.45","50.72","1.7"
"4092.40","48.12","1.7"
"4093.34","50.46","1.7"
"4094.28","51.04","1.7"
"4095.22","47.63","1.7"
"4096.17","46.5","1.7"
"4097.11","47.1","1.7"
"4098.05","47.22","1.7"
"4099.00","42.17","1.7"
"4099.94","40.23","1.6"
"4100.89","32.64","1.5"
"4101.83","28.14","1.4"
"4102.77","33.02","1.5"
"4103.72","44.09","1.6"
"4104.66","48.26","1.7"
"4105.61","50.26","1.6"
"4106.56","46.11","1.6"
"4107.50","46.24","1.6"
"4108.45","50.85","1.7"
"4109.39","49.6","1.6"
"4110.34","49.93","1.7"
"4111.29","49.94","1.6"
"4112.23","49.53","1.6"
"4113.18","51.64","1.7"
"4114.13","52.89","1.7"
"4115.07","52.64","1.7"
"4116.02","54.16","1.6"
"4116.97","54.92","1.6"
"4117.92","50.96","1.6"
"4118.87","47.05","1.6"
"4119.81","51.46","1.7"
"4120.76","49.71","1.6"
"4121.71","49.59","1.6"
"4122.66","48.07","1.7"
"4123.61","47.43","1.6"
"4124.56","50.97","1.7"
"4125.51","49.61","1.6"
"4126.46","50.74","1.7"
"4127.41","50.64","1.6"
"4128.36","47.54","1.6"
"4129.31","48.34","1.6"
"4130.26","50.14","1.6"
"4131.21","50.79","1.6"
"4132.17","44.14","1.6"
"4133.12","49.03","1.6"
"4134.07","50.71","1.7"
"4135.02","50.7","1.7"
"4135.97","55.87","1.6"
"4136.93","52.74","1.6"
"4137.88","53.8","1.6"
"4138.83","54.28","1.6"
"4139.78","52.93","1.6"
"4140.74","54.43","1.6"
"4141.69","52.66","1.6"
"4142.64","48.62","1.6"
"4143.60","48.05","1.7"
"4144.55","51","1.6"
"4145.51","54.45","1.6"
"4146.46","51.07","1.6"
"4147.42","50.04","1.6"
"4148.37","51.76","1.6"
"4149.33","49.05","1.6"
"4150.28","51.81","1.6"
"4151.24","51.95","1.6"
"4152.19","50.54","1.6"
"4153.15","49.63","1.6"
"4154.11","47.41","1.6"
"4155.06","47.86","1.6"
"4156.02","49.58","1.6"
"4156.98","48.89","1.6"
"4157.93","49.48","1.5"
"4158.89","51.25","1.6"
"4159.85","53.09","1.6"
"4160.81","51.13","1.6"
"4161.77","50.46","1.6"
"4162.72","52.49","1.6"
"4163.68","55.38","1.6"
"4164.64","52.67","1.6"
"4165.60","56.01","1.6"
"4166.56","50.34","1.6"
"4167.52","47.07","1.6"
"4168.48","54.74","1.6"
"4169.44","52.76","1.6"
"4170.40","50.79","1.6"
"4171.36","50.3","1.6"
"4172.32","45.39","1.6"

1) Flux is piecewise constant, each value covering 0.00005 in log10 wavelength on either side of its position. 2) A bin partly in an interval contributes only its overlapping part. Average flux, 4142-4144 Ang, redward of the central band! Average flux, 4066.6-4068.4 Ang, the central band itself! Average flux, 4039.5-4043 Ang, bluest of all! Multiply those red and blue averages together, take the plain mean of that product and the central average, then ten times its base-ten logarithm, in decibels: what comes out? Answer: 30.9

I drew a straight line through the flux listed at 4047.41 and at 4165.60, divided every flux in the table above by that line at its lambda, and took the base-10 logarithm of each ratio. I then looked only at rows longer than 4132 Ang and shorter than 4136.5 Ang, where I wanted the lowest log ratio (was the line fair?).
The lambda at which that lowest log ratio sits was 4132.17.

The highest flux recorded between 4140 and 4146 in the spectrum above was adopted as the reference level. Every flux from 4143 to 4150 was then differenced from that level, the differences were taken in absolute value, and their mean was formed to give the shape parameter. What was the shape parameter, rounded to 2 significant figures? 3.7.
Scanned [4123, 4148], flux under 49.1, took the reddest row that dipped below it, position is 4143.60 Ang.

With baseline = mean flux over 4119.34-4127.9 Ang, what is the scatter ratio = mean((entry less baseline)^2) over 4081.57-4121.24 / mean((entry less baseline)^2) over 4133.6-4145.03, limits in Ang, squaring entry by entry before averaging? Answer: 3.3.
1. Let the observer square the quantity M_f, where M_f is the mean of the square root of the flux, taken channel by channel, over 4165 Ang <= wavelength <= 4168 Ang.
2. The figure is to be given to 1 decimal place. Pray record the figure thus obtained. 51.1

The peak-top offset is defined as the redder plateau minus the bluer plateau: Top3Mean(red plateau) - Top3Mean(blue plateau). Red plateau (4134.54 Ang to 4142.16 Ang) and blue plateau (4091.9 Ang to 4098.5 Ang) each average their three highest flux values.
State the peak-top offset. 5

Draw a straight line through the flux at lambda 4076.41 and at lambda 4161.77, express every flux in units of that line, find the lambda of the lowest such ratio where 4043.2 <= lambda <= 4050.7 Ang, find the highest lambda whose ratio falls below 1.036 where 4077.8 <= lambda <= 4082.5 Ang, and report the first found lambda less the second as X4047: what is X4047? -36.5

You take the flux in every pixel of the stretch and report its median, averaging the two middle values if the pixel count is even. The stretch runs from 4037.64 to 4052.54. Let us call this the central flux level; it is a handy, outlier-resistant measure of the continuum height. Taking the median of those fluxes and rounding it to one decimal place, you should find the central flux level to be 49.7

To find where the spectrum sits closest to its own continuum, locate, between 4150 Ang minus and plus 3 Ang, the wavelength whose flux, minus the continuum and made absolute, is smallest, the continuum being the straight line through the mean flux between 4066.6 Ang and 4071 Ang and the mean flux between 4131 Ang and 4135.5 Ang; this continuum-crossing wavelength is 4149.33 Ang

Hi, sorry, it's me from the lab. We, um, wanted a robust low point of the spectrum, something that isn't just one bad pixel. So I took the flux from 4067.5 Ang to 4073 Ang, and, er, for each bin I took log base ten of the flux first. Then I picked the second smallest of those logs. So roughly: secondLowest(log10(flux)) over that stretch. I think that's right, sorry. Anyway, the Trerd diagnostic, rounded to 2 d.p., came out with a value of 1.66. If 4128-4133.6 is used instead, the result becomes 1.68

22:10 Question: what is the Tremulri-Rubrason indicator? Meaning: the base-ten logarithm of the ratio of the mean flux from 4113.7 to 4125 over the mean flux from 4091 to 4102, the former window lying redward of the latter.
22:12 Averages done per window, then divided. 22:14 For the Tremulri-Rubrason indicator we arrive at 0.06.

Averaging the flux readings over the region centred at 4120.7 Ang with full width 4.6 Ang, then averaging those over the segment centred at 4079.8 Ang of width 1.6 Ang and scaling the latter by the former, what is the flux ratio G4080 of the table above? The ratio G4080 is 1.00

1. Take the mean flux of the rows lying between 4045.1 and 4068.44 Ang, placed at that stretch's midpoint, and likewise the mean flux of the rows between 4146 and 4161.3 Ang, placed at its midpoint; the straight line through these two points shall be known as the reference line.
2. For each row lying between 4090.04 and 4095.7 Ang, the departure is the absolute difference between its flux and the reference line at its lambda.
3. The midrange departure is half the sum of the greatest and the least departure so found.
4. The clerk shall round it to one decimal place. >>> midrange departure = 2.7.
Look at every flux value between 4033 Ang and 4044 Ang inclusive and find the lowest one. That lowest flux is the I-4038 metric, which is 45.21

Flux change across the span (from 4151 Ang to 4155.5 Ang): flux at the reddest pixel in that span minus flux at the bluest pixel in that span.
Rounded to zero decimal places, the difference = -4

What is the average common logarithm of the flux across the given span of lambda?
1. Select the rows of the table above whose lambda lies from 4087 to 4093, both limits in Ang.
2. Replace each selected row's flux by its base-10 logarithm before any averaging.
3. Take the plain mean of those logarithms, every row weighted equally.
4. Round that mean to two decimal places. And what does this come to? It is 1.72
